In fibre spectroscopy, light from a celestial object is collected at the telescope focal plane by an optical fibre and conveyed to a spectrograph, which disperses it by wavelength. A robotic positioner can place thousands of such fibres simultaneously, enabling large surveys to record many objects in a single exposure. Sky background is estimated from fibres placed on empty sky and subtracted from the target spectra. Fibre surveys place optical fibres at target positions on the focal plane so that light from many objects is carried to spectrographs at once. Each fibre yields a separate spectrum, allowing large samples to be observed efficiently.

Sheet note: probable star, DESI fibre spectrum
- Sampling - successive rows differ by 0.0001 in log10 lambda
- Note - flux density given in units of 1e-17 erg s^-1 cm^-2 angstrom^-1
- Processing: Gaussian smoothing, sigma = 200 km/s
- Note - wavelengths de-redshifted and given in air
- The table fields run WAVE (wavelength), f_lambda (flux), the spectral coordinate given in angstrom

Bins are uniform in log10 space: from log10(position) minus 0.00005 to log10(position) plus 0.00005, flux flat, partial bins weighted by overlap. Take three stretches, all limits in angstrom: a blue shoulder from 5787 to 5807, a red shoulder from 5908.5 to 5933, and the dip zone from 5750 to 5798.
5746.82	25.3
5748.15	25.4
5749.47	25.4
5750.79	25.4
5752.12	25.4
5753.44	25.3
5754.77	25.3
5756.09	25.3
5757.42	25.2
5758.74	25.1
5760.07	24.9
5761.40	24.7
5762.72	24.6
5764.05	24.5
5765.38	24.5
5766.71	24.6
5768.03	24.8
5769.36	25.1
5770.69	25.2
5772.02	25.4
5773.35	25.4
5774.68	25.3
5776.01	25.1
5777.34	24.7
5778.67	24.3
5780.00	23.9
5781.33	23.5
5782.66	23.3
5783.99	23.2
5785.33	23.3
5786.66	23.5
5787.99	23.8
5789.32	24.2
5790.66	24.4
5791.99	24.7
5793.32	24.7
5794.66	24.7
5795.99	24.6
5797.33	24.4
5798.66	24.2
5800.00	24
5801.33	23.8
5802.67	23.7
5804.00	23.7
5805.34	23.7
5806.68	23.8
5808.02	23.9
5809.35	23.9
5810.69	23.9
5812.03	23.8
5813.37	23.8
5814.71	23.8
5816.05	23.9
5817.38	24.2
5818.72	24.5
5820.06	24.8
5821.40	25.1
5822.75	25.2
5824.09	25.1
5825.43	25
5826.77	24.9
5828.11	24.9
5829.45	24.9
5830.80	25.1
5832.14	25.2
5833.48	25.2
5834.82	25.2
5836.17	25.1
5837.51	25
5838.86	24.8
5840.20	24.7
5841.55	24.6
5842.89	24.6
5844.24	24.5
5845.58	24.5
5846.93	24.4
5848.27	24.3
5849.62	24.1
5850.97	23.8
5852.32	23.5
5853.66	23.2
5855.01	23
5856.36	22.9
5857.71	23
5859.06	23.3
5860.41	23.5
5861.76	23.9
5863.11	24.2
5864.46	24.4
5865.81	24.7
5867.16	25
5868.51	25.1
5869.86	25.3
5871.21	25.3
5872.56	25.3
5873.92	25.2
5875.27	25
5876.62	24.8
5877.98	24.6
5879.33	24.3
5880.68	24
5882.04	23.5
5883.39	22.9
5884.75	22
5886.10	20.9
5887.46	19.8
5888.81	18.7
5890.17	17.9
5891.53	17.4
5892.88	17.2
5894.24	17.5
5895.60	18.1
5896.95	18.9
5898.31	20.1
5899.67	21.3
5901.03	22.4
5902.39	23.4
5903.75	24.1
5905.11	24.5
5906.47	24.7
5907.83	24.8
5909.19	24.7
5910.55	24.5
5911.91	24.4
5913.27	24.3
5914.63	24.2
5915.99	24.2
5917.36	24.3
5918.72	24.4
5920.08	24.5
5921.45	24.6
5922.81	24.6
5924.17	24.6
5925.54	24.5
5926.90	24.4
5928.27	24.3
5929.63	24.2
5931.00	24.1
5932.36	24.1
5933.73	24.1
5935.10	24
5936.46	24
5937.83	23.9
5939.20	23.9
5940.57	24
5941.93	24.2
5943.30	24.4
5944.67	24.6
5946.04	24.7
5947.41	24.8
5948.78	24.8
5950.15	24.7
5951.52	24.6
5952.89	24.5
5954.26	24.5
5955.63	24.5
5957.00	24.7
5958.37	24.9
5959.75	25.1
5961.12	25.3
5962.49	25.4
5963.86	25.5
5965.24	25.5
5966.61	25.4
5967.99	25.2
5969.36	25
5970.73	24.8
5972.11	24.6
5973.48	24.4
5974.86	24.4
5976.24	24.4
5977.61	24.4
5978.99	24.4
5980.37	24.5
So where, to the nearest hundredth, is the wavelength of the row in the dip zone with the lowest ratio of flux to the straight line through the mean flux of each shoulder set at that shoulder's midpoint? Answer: 5783.99 angstrom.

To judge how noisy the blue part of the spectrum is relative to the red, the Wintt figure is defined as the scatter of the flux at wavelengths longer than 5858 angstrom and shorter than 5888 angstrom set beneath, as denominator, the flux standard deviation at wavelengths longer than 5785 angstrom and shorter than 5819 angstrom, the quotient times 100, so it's 27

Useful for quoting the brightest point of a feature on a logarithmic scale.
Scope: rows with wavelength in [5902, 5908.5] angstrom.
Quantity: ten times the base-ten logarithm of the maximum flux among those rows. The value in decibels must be 13.9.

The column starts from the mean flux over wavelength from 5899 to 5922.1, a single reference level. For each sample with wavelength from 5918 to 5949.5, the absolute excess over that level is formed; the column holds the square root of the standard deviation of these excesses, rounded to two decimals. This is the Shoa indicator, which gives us 0.48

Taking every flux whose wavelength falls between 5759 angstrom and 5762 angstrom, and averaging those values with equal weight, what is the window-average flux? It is 24.8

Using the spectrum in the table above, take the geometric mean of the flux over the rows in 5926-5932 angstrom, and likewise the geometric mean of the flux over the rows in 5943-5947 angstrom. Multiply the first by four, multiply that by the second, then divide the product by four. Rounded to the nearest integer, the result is 596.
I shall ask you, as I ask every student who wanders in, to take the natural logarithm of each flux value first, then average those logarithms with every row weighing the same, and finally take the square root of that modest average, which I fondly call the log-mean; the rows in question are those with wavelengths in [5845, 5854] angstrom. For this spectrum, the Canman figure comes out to 1.78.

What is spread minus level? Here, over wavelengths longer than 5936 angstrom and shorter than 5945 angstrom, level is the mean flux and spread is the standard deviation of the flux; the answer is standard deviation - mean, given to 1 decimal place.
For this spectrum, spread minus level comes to -23.9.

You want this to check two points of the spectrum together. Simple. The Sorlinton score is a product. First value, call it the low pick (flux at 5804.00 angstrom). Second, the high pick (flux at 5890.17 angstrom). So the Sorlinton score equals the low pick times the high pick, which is 424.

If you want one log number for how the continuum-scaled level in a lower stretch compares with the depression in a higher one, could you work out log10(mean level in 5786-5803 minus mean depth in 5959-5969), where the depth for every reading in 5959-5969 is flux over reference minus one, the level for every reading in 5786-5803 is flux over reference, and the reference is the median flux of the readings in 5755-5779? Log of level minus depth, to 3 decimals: -0.020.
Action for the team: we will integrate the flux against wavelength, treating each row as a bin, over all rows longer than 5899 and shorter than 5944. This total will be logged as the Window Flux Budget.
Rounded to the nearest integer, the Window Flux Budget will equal 1086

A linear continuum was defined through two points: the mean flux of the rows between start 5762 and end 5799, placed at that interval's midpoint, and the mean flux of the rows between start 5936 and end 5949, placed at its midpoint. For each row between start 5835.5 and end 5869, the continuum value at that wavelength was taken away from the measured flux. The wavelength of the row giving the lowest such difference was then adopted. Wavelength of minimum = 5856.36 angstrom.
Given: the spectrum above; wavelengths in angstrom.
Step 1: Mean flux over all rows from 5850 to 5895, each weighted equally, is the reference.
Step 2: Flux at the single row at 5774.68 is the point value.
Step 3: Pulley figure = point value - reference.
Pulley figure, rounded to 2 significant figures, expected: 2.4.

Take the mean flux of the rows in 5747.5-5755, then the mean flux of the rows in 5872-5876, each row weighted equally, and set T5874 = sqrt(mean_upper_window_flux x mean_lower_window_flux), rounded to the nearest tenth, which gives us 25.3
